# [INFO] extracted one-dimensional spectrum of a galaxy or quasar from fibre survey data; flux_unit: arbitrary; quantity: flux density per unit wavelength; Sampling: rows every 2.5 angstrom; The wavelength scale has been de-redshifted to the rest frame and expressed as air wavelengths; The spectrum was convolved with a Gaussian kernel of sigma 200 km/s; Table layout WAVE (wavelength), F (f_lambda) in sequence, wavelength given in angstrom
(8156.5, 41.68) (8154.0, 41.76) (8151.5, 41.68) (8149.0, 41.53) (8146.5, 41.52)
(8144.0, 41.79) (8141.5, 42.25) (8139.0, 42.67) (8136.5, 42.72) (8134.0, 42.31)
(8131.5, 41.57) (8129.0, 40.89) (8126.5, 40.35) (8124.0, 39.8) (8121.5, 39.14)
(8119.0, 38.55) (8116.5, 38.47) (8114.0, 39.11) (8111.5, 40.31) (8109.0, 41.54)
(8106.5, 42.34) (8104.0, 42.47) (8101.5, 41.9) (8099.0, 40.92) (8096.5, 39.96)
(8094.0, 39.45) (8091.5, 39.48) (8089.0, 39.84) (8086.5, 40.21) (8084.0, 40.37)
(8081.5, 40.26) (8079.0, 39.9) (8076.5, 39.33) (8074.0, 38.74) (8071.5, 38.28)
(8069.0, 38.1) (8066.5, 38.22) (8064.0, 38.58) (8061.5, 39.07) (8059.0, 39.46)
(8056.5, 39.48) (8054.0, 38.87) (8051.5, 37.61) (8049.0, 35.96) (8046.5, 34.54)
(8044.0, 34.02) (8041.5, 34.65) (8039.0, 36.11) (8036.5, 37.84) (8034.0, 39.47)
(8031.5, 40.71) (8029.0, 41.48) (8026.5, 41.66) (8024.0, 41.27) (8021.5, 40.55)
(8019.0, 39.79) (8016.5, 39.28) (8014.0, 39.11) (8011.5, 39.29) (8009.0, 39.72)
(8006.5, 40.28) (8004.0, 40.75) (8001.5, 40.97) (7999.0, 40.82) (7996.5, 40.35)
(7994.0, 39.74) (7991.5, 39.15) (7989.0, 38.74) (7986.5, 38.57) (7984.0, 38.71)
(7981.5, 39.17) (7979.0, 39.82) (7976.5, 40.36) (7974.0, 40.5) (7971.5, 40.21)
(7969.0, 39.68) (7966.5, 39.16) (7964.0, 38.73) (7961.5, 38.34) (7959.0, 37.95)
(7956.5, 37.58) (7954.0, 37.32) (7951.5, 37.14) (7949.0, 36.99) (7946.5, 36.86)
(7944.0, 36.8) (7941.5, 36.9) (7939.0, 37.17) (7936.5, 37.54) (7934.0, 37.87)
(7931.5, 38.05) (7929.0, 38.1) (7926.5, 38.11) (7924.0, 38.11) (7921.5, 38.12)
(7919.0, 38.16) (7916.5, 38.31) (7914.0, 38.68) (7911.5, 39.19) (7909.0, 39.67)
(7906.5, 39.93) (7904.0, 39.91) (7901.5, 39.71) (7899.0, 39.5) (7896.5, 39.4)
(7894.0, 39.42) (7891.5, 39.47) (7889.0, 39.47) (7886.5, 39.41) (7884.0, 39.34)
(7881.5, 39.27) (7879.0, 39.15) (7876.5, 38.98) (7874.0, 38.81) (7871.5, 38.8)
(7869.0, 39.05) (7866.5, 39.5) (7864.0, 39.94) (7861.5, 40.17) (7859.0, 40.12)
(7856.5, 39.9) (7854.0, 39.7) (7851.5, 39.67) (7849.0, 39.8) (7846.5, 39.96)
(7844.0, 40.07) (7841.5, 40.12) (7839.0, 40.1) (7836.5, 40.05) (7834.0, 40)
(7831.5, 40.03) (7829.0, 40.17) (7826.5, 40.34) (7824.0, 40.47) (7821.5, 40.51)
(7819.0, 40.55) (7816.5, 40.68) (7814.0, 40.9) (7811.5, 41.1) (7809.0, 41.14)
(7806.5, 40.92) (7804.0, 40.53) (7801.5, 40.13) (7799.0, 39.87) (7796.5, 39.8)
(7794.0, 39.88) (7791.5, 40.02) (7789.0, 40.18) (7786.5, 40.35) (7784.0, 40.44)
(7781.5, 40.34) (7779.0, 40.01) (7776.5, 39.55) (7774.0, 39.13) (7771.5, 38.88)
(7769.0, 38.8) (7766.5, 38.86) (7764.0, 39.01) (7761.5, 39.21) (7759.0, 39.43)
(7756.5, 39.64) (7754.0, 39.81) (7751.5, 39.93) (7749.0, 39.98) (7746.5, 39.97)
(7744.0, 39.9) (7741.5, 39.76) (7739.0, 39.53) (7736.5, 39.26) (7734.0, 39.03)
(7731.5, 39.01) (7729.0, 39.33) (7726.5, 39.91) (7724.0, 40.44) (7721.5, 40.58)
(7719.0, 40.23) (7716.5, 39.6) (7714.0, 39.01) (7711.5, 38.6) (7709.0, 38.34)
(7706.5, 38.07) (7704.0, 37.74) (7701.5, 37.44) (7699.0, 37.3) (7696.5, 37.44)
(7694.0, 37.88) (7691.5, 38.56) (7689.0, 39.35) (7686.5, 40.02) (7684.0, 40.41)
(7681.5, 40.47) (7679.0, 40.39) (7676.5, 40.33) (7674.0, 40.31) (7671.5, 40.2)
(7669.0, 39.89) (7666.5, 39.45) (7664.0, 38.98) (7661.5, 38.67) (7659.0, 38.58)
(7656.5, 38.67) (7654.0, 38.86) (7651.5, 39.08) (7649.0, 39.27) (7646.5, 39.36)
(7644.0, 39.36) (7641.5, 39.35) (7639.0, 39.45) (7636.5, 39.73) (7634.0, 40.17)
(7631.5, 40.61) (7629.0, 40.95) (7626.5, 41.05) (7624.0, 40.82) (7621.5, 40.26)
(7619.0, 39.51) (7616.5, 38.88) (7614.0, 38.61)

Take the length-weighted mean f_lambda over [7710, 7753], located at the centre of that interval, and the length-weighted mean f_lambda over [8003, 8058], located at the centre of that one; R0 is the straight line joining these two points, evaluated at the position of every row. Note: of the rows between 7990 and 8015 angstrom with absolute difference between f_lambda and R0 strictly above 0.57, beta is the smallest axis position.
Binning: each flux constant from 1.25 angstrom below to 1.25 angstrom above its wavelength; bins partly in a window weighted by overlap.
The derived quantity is 7994.0 angstrom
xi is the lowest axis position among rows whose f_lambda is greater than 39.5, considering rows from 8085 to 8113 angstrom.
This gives 8086.5 angstrom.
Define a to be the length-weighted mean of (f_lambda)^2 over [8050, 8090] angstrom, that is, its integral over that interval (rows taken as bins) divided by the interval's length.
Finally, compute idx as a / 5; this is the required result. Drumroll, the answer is 306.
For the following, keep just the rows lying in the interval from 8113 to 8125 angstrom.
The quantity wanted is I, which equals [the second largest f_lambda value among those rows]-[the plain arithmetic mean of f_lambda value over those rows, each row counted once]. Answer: 0.1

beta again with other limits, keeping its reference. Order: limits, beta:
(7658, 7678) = 7659.0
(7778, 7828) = 7781.5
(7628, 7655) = 7629.0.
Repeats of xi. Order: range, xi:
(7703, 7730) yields 7716.5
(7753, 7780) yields 7754.0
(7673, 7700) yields 7674.0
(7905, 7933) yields 7906.5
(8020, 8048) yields 8021.5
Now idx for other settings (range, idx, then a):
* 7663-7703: 309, 1543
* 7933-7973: 288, 1438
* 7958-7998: 310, 1548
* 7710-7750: 314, 1570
